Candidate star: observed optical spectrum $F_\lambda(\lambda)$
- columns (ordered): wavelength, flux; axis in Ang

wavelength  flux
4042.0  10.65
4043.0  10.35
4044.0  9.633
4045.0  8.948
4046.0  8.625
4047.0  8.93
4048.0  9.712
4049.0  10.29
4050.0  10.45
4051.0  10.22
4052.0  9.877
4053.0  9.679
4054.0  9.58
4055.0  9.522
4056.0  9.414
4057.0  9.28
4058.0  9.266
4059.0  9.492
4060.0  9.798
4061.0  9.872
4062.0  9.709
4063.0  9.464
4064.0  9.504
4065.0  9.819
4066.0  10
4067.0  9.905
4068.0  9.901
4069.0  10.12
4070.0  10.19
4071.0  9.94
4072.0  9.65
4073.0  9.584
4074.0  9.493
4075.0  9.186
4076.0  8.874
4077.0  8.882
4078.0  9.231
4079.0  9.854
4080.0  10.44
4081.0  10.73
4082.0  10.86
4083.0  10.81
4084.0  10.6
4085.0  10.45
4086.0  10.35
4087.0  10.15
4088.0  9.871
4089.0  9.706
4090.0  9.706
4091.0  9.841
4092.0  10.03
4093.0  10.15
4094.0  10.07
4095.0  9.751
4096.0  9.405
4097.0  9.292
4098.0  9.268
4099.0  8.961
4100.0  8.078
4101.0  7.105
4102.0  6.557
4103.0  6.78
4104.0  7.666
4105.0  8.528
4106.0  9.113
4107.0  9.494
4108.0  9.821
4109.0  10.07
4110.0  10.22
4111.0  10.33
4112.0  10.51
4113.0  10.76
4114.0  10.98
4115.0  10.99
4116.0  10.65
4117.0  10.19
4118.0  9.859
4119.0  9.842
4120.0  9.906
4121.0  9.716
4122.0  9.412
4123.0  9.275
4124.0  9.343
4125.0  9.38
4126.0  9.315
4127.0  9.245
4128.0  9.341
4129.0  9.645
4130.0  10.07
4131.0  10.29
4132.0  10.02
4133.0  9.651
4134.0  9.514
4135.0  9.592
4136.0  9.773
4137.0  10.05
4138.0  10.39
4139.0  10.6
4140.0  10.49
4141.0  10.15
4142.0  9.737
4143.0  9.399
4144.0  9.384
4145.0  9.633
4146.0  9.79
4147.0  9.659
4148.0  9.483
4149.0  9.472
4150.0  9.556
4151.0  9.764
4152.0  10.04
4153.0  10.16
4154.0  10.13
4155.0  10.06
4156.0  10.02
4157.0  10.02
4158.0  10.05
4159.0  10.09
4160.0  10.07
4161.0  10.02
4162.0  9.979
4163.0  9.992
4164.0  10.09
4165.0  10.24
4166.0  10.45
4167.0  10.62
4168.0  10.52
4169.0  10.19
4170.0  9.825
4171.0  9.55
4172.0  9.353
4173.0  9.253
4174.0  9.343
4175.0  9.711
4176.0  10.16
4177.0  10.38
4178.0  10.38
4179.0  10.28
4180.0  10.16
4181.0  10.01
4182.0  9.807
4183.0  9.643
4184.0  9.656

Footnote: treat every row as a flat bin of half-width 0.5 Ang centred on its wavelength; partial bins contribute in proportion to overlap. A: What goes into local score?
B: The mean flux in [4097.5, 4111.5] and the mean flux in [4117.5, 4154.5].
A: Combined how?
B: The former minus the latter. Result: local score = -1.0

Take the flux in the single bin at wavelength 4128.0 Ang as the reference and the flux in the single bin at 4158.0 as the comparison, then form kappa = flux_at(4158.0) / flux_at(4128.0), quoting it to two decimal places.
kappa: 1.08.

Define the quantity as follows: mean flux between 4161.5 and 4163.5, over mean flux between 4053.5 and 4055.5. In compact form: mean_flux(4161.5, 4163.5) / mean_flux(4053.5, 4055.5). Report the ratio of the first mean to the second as 1.05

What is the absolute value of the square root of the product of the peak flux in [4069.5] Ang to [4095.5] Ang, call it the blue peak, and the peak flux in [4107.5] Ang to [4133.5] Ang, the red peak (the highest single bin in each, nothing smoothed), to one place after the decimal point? 10.9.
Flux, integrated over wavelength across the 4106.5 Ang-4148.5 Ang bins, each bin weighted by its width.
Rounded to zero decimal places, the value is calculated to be 416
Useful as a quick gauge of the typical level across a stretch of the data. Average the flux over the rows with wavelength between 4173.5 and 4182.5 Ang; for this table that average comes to 10.0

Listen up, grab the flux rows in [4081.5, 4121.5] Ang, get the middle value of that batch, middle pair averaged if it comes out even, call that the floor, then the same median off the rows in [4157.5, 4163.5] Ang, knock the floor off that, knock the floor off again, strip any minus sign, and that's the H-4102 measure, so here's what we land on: 9.7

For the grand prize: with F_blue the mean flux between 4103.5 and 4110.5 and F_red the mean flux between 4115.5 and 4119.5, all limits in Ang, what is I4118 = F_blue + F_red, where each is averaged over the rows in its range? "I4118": 19.4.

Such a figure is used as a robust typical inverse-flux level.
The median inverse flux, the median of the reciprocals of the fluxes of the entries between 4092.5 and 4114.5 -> 0.106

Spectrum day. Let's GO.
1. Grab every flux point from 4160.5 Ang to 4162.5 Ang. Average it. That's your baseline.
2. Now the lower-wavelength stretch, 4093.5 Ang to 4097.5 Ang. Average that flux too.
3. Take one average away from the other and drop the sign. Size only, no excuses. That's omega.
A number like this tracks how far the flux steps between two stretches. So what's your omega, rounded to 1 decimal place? 0.4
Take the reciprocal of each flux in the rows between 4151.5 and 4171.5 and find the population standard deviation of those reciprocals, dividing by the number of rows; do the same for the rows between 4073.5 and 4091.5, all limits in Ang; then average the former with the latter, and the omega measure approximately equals 0.0043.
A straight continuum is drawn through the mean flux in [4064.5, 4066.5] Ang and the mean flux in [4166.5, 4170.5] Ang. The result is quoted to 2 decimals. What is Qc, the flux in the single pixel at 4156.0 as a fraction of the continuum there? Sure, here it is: 0.98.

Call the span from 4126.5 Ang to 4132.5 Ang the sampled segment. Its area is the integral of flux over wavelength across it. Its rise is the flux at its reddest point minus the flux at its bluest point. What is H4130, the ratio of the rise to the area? 0.013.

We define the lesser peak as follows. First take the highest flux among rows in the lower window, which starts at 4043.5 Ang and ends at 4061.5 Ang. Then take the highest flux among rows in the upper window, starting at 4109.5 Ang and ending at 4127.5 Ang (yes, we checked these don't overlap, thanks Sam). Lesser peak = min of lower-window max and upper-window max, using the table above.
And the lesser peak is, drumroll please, 10.45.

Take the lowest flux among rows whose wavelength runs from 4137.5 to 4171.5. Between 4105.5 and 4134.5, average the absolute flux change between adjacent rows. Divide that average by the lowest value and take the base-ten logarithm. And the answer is -1.66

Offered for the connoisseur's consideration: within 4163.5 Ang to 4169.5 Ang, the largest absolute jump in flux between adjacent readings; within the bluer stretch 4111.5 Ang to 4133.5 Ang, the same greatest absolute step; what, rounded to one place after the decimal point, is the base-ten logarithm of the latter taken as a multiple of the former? 0.1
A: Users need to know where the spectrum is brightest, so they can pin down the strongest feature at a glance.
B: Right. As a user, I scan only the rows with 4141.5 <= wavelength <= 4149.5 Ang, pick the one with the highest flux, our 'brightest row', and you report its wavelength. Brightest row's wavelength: 4146.0 Ang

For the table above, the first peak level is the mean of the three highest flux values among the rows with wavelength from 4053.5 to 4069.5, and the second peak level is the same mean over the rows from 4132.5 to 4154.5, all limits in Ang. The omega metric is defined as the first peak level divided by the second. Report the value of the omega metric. 0.95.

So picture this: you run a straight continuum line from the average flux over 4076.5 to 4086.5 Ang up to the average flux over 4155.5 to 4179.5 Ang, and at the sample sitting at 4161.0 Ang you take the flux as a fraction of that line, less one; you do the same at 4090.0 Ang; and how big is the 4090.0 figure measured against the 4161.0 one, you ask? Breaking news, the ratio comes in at 25.3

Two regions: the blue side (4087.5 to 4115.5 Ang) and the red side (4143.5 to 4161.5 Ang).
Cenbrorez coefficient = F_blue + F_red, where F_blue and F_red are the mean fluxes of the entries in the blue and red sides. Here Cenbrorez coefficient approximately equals 19.25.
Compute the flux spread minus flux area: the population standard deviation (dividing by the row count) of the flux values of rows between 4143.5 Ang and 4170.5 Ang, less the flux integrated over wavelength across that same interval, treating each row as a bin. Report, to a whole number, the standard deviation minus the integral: -269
